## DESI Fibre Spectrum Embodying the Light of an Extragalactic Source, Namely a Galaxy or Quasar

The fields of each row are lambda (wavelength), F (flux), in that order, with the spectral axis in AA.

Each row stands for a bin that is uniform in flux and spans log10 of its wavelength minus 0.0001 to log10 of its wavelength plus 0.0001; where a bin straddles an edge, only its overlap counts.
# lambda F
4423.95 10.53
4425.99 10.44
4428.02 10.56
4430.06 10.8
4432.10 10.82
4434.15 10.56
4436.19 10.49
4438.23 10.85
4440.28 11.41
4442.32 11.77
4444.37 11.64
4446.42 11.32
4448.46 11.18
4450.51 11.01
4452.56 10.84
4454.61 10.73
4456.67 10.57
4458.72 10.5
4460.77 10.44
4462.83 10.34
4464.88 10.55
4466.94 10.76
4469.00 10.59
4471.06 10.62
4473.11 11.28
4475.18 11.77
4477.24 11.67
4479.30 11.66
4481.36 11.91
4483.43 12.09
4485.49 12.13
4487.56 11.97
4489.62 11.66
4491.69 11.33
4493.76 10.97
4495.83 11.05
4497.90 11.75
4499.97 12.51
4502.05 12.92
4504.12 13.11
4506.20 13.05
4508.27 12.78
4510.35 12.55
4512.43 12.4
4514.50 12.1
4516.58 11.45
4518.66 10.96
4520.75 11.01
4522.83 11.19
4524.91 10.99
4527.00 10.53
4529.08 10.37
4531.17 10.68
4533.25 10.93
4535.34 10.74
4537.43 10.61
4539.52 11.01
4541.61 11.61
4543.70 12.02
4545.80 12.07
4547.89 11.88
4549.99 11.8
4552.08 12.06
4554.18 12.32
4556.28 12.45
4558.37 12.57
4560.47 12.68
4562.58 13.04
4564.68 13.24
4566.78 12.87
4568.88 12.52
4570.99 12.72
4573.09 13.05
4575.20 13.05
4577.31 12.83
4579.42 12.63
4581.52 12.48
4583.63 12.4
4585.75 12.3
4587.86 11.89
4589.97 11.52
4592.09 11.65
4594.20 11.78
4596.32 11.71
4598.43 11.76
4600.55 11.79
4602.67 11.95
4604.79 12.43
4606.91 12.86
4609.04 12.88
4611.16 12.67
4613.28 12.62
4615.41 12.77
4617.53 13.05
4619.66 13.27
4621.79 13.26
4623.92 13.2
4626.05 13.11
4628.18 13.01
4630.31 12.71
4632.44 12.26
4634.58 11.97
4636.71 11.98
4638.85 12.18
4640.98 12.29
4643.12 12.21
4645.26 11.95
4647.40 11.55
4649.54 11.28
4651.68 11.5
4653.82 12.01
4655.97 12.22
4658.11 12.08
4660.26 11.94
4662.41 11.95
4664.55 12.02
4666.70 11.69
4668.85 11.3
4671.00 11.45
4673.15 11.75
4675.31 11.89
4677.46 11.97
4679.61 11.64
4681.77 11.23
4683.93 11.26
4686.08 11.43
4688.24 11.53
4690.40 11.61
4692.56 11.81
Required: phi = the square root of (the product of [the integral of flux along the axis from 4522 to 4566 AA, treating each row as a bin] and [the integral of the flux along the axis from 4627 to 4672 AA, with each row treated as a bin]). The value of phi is 526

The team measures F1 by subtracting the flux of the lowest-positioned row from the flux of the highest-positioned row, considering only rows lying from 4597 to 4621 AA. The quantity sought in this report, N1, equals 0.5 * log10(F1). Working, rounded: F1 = 1.51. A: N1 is 0.09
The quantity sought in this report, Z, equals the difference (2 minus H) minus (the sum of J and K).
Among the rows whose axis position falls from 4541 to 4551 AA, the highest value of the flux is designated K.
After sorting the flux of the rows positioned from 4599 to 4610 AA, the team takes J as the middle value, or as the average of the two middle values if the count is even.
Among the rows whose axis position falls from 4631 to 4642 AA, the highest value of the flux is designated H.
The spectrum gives -34.8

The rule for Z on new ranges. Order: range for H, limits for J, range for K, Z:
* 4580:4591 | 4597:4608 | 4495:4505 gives -35.5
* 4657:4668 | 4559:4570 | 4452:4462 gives -33.8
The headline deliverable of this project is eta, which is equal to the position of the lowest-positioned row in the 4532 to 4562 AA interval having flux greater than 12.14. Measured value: 4554.18 AA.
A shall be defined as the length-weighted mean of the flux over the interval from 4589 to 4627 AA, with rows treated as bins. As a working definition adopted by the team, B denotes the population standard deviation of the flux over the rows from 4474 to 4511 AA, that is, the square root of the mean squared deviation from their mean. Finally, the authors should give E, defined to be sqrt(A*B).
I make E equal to 2.8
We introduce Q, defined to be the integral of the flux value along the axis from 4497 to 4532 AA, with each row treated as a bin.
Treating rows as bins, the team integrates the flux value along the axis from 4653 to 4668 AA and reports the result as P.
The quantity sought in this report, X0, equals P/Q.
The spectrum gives 0.44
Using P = 180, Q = 413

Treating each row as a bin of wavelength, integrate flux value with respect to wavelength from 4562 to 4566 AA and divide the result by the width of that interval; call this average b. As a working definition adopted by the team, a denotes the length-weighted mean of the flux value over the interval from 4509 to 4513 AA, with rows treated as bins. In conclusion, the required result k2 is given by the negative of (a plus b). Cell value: -25.6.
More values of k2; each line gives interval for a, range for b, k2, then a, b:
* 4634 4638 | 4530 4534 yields -22.8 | 12.0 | 10.8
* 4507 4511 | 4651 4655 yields -24.5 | 12.7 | 11.8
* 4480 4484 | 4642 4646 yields -24.0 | 12.0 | 12.1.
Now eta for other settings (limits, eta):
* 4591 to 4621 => 4604.79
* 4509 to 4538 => 4510.35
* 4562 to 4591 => 4562.58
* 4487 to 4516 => 4499.97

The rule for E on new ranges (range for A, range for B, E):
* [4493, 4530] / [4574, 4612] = 2.4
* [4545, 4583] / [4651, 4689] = 1.9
